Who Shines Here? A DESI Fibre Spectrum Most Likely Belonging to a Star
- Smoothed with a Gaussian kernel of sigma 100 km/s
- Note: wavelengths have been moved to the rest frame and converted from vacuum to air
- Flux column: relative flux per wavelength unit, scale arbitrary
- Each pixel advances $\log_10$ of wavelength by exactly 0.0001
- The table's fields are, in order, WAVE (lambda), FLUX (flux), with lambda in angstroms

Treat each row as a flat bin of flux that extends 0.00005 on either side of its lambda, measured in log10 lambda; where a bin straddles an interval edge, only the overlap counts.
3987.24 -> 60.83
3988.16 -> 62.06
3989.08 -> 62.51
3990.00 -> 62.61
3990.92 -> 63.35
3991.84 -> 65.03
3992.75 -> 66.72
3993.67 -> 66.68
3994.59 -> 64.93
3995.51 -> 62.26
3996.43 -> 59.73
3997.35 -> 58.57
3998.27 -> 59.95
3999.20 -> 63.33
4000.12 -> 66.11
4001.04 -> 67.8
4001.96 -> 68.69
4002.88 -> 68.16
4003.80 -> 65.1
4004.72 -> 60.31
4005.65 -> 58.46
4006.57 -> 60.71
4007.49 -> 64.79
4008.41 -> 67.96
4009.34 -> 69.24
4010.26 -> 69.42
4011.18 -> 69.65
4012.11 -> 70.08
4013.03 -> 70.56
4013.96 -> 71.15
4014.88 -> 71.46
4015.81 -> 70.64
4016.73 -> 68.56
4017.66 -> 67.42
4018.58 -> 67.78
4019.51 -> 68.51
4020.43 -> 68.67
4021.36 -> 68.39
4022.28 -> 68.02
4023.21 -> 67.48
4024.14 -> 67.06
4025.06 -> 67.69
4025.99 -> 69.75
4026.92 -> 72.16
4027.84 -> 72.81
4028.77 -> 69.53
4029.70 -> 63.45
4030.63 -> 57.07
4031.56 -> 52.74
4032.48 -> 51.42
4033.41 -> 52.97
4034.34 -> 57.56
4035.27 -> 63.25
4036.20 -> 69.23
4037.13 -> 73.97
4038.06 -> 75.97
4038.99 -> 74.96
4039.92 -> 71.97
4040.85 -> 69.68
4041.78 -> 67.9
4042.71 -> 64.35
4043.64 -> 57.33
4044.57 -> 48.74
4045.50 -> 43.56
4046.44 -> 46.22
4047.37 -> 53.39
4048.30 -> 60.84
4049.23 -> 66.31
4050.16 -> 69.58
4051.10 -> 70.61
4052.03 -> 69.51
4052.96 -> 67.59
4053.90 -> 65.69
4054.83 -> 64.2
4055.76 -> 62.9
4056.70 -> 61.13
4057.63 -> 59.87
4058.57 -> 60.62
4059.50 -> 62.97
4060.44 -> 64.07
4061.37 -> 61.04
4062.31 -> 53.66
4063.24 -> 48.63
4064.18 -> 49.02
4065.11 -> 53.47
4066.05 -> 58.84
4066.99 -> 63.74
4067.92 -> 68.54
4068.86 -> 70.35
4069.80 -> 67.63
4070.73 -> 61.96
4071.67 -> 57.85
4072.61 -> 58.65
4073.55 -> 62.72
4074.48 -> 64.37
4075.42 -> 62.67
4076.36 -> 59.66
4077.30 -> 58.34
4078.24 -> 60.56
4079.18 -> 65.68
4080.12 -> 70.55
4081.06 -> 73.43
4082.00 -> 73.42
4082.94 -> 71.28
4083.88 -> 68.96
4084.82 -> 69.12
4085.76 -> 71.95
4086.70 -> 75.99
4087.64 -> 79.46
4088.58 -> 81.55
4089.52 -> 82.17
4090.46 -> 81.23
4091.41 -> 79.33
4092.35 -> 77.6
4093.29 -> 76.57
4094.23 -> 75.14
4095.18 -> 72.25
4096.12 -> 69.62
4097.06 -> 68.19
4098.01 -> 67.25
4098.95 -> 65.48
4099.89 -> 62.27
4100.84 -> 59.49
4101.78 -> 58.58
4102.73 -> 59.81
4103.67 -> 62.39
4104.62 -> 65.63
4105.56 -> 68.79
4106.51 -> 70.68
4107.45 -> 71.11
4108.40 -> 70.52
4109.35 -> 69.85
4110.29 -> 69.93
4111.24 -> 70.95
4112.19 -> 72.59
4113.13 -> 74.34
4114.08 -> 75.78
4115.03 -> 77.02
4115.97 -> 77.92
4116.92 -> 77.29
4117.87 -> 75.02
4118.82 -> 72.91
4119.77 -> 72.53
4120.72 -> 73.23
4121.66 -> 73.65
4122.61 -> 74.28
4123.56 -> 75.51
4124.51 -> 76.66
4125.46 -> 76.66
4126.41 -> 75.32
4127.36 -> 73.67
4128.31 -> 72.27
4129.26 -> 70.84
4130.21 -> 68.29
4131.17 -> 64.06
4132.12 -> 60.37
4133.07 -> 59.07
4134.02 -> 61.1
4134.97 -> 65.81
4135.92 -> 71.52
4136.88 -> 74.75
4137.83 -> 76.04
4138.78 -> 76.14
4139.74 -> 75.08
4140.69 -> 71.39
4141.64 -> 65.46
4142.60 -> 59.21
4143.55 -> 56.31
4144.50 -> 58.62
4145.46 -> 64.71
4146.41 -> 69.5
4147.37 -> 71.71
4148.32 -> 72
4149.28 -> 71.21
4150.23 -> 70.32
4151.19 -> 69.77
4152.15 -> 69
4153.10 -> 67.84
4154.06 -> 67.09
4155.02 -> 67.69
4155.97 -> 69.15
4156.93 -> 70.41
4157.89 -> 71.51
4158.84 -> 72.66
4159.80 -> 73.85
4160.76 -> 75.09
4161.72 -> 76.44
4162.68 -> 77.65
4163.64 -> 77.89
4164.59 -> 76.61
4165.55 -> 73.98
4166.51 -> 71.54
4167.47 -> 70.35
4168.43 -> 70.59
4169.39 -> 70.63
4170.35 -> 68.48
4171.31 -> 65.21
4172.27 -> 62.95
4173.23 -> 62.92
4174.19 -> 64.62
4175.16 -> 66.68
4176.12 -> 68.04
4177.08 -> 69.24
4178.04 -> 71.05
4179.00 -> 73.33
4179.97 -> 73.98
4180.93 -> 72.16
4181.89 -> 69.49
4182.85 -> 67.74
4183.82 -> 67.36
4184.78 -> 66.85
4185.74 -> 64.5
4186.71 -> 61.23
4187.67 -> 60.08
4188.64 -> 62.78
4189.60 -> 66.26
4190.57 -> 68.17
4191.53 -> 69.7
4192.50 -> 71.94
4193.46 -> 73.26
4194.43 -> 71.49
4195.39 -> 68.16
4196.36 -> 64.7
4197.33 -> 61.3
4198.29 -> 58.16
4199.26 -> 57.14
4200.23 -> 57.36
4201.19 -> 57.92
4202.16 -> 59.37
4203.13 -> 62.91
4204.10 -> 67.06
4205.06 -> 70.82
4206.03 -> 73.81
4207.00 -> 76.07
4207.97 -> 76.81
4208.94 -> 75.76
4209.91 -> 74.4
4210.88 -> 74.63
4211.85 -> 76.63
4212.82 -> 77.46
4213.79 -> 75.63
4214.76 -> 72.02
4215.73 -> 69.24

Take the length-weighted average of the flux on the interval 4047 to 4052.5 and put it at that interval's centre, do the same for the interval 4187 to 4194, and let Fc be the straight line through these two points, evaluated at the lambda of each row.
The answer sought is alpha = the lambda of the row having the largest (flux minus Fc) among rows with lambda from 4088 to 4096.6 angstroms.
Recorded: 4089.52 angstroms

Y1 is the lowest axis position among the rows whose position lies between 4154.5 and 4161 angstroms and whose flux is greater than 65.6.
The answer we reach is 4155.02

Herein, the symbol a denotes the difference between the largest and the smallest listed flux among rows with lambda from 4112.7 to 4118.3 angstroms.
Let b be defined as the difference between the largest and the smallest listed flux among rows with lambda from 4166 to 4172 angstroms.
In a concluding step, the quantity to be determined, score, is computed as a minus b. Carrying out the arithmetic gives -3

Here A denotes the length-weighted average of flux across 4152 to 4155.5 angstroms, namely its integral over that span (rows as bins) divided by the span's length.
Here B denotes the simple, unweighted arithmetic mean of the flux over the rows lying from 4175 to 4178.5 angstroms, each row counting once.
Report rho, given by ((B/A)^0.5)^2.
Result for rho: 1.01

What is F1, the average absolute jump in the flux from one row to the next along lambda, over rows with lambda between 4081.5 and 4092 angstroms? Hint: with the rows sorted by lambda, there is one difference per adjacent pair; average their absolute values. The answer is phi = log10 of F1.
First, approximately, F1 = 2.1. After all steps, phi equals 0.31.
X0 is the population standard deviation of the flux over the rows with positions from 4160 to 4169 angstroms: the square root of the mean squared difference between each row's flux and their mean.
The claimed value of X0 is 2.8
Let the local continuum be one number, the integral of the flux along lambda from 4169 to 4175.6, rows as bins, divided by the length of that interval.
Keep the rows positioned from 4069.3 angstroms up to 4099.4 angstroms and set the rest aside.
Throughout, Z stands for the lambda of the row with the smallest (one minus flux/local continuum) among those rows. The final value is 4089.52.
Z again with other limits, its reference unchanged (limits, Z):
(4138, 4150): 4138.78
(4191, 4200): 4193.46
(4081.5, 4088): 4087.64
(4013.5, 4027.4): 4026.92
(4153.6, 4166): 4163.64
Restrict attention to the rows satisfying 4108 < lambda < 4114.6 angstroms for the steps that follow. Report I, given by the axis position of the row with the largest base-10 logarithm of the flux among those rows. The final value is 4114.08 angstroms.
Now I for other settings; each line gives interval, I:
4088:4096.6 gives 4089.52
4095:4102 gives 4095.18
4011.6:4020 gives 4014.88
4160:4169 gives 4163.64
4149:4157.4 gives 4149.28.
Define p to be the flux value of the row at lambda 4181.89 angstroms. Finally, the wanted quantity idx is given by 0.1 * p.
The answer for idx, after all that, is 6.95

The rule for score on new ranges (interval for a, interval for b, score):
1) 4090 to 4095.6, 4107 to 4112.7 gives 6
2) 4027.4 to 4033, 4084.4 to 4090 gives 8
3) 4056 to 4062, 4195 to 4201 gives -7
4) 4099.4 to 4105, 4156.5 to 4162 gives 1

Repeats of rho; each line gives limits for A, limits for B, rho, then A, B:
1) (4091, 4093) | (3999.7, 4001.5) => 0.85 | 78.4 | 67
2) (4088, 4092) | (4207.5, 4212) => 0.94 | 80.9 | 76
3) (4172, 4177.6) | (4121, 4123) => 1.12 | 65.9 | 74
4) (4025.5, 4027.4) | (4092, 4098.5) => 1.02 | 71.0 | 72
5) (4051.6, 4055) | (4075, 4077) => 0.91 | 66.9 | 61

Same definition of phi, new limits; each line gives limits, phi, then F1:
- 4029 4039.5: 0.58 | 3.8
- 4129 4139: 0.46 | 2.9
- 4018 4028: -0.08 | 0.8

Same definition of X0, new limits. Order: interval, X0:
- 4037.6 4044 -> 6.0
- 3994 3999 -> 2.3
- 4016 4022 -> 0.5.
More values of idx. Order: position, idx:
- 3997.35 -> 5.86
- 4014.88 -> 7.15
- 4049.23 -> 6.63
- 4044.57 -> 4.87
